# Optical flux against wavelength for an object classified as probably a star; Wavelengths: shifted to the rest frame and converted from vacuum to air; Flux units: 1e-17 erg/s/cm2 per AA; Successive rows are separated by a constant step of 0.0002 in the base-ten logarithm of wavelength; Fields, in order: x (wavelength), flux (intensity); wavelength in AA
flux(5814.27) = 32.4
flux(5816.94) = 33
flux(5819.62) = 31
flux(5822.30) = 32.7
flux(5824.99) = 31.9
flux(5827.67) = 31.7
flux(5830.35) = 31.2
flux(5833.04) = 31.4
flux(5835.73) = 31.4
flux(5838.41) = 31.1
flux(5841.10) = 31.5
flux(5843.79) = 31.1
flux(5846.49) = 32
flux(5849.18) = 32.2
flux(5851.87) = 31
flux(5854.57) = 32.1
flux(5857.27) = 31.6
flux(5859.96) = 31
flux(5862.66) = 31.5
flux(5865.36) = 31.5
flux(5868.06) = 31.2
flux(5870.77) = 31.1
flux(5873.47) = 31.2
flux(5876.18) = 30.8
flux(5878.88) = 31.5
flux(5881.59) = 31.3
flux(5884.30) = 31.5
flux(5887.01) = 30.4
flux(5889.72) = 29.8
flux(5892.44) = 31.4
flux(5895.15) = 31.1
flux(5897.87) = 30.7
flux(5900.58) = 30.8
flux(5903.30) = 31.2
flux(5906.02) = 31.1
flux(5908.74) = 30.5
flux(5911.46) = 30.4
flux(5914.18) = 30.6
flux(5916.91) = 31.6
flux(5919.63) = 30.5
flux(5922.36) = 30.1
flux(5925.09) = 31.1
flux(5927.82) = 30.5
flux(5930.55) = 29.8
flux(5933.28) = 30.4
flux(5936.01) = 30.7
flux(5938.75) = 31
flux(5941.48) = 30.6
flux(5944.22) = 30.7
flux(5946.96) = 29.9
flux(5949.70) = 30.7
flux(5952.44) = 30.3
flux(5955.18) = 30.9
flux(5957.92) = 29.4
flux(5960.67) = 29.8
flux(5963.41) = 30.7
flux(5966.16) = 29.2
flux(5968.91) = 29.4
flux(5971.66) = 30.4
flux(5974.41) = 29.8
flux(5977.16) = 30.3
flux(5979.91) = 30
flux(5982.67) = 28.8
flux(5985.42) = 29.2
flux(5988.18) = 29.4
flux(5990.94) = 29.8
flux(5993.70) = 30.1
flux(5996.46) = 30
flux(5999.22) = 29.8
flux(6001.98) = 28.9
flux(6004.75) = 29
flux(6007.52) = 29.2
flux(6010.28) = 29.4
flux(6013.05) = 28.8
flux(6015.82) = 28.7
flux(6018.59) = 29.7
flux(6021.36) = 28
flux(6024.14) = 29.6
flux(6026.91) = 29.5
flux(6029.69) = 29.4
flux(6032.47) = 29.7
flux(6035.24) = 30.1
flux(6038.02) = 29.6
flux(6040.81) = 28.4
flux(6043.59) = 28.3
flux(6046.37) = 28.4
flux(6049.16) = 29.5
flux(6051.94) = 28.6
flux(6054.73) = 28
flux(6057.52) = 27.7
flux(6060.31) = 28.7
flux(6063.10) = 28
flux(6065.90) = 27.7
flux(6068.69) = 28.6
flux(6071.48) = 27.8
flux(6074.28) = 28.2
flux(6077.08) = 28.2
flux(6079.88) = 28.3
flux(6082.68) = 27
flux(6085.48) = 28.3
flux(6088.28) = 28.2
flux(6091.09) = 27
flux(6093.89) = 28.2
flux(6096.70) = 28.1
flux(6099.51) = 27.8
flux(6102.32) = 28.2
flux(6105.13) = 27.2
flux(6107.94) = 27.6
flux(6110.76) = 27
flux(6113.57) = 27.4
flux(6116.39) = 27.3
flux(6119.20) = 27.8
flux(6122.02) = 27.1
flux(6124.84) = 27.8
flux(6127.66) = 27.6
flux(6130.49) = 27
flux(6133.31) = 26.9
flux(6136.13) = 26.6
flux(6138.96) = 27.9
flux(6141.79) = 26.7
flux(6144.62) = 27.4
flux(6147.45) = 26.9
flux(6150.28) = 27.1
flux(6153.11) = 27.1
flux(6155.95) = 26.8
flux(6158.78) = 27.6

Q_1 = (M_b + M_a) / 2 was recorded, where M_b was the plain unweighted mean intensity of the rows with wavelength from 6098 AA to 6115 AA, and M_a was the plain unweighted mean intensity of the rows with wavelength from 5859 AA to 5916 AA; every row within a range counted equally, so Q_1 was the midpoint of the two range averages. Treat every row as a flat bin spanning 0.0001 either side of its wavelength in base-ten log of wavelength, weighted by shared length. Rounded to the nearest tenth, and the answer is 29.3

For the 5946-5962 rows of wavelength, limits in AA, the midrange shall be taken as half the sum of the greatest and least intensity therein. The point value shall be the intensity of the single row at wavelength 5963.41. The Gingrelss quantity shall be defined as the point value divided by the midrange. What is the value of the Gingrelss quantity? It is 1.02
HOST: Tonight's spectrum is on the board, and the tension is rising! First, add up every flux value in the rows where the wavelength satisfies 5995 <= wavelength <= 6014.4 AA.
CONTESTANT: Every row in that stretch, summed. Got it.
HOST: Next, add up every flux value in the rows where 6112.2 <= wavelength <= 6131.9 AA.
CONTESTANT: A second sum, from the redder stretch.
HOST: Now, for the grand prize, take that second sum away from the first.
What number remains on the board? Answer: 13.1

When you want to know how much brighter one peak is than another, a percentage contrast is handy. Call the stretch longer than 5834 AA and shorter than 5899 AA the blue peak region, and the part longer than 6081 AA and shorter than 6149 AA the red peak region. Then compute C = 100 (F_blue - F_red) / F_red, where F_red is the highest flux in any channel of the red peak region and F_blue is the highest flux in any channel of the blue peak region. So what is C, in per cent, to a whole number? 14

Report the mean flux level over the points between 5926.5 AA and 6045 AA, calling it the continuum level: 29.7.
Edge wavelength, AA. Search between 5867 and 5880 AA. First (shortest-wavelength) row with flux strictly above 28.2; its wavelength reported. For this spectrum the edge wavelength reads 5868.06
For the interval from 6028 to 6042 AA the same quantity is 6029.69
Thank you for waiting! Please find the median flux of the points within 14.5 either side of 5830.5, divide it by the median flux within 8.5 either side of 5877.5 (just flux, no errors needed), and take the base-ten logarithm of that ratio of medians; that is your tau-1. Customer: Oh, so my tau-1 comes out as 0.002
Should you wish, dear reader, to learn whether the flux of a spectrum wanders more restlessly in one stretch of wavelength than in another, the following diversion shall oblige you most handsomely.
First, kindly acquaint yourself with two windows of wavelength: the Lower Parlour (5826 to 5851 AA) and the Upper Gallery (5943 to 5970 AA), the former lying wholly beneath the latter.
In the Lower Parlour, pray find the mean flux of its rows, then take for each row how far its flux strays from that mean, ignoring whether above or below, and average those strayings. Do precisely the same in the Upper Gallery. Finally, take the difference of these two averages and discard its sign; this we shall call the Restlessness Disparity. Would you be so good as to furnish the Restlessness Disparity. 0.256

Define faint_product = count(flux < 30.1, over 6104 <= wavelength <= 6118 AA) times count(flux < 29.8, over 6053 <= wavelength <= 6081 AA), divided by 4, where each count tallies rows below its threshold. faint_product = 12.5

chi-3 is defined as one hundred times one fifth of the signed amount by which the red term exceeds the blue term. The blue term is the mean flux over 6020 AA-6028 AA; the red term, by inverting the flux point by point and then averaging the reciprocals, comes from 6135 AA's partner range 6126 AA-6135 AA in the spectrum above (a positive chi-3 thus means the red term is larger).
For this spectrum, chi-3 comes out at -580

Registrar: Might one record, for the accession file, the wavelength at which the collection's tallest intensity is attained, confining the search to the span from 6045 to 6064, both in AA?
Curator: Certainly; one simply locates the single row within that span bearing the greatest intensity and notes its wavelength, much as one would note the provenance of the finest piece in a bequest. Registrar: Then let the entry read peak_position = 6049.16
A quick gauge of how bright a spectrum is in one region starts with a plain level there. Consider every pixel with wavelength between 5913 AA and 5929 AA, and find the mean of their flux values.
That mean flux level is 31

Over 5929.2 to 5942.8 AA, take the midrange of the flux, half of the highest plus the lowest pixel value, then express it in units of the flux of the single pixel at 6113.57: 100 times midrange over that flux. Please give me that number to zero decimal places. 111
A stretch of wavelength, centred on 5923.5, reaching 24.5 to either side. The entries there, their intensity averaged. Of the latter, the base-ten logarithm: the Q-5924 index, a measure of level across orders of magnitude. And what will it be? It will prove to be 1.49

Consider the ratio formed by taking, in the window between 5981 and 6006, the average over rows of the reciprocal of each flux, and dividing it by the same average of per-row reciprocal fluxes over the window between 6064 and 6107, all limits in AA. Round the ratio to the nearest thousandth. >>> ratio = 0.948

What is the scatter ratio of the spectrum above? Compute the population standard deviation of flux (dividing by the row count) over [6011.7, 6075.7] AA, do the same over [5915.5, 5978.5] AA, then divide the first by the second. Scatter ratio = 1.3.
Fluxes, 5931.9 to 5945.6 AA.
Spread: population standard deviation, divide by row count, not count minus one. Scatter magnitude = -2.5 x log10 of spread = 1.78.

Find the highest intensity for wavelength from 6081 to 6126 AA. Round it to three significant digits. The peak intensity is 28.3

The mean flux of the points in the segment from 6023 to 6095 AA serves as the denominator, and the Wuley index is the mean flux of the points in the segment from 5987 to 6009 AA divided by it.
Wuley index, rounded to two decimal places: 1.04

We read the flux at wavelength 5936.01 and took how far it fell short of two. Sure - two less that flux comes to -29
